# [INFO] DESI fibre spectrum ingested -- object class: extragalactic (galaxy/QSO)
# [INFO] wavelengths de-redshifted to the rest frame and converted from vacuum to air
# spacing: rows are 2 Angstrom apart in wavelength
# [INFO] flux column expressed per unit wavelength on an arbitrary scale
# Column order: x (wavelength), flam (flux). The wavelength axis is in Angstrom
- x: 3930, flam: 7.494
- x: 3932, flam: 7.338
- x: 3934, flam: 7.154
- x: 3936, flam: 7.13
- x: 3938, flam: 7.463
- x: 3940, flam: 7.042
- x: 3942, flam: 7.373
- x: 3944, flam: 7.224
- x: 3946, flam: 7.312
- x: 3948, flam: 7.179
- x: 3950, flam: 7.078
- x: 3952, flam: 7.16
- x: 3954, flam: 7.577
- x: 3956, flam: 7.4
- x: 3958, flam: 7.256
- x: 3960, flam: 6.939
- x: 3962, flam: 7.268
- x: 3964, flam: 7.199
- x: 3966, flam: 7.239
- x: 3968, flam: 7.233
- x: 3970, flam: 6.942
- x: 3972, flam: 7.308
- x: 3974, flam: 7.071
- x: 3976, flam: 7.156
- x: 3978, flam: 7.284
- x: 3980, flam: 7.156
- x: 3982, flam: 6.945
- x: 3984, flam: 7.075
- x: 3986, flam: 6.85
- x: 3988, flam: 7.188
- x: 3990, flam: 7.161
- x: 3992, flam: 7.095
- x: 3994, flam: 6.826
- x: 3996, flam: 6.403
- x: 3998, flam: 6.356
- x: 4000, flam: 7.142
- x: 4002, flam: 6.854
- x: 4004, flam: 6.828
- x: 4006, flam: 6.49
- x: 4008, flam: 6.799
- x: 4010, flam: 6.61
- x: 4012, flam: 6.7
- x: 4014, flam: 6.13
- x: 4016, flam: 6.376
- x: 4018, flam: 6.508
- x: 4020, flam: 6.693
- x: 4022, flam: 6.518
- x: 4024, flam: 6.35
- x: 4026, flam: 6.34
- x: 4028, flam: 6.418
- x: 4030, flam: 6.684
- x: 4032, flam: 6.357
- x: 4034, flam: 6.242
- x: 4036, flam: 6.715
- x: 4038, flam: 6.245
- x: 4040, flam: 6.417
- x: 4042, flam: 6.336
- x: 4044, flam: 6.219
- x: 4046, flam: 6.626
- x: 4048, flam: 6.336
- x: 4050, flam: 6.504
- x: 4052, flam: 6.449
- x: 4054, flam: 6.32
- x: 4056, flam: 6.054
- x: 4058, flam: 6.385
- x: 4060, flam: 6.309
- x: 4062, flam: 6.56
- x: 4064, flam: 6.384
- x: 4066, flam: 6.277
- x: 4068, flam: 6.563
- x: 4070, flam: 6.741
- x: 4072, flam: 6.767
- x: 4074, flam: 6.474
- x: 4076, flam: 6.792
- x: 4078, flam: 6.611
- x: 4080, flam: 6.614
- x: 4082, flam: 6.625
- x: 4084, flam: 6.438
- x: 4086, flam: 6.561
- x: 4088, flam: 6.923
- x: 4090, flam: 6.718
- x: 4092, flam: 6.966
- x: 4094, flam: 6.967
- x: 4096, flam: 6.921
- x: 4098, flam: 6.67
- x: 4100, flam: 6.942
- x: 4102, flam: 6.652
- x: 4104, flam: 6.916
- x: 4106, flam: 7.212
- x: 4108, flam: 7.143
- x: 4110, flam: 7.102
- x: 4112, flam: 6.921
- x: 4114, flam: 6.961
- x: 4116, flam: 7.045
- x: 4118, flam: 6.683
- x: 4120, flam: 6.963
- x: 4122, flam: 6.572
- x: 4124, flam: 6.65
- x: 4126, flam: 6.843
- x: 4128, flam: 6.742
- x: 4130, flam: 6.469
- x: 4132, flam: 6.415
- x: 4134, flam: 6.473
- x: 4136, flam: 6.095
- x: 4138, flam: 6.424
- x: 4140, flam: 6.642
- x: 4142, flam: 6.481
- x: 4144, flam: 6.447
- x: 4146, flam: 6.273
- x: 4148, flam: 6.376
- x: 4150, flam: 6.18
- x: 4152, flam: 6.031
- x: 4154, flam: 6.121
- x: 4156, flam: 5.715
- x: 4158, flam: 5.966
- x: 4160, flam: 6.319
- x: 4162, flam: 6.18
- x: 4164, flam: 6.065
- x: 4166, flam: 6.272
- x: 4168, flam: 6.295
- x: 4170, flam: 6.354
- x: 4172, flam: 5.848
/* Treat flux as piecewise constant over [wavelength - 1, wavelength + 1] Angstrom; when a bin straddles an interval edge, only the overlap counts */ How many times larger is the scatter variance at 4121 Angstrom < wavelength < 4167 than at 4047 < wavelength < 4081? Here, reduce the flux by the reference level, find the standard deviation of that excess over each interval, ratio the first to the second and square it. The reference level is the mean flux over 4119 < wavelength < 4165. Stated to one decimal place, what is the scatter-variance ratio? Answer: 1.9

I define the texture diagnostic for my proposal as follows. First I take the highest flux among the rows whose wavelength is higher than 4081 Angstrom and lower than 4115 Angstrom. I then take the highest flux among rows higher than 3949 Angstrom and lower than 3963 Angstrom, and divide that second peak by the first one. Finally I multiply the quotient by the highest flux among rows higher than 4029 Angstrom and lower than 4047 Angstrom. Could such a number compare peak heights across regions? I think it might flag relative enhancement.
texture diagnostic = 7.1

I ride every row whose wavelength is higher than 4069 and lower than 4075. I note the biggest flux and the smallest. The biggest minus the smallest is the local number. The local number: 0.29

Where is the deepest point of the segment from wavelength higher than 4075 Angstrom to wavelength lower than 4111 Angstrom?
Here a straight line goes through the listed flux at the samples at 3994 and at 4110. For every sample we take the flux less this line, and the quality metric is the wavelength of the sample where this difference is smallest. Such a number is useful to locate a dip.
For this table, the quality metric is 4084 Angstrom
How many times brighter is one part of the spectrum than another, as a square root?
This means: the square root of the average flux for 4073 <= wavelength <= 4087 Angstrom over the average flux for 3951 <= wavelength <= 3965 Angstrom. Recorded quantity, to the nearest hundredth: 0.95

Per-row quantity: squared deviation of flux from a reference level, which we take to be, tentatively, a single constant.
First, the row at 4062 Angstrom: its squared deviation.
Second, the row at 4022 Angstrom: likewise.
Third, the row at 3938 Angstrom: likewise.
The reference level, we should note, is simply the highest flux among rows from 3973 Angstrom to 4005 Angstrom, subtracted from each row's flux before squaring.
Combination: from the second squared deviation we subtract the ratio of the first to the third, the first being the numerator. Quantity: -16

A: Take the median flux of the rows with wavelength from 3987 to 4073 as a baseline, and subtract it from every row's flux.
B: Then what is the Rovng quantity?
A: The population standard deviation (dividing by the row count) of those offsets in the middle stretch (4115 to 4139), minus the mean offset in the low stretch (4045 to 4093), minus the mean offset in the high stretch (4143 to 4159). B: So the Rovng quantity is 0.6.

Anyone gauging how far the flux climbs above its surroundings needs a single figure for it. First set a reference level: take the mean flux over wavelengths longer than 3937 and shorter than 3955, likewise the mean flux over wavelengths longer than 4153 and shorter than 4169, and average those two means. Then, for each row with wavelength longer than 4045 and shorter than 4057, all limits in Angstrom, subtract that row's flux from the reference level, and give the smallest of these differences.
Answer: 0.1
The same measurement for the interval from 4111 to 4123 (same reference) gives -0.4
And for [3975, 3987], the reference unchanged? -0.6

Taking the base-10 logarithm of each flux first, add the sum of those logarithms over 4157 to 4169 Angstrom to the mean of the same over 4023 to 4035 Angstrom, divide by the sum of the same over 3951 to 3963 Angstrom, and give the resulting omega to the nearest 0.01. 1.07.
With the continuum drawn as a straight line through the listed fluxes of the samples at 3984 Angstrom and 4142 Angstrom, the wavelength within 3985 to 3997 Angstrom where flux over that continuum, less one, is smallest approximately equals 3996 Angstrom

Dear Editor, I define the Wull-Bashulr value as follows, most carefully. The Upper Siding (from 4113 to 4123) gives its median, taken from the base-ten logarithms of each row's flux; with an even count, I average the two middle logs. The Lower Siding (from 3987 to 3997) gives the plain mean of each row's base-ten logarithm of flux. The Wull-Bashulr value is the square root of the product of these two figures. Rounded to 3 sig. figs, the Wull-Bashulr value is 0.842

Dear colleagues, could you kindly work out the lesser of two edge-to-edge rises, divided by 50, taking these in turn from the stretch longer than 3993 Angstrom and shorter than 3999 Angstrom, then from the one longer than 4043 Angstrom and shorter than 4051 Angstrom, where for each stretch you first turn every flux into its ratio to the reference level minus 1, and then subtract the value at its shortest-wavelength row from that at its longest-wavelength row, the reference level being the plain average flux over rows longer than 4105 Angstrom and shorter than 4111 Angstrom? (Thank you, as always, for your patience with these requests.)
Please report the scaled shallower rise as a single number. -0.0013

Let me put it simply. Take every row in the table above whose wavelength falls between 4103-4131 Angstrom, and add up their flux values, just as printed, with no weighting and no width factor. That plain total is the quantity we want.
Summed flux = 96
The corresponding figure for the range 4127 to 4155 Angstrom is 89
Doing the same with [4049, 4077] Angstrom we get 91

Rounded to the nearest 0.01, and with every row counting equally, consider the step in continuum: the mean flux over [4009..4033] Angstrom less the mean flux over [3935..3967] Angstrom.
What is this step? -0.77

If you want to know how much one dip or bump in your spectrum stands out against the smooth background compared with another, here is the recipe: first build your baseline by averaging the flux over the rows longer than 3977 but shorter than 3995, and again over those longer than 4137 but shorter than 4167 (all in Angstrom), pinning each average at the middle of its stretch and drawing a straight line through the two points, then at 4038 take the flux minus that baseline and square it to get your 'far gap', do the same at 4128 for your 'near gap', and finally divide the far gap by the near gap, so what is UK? 2.1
